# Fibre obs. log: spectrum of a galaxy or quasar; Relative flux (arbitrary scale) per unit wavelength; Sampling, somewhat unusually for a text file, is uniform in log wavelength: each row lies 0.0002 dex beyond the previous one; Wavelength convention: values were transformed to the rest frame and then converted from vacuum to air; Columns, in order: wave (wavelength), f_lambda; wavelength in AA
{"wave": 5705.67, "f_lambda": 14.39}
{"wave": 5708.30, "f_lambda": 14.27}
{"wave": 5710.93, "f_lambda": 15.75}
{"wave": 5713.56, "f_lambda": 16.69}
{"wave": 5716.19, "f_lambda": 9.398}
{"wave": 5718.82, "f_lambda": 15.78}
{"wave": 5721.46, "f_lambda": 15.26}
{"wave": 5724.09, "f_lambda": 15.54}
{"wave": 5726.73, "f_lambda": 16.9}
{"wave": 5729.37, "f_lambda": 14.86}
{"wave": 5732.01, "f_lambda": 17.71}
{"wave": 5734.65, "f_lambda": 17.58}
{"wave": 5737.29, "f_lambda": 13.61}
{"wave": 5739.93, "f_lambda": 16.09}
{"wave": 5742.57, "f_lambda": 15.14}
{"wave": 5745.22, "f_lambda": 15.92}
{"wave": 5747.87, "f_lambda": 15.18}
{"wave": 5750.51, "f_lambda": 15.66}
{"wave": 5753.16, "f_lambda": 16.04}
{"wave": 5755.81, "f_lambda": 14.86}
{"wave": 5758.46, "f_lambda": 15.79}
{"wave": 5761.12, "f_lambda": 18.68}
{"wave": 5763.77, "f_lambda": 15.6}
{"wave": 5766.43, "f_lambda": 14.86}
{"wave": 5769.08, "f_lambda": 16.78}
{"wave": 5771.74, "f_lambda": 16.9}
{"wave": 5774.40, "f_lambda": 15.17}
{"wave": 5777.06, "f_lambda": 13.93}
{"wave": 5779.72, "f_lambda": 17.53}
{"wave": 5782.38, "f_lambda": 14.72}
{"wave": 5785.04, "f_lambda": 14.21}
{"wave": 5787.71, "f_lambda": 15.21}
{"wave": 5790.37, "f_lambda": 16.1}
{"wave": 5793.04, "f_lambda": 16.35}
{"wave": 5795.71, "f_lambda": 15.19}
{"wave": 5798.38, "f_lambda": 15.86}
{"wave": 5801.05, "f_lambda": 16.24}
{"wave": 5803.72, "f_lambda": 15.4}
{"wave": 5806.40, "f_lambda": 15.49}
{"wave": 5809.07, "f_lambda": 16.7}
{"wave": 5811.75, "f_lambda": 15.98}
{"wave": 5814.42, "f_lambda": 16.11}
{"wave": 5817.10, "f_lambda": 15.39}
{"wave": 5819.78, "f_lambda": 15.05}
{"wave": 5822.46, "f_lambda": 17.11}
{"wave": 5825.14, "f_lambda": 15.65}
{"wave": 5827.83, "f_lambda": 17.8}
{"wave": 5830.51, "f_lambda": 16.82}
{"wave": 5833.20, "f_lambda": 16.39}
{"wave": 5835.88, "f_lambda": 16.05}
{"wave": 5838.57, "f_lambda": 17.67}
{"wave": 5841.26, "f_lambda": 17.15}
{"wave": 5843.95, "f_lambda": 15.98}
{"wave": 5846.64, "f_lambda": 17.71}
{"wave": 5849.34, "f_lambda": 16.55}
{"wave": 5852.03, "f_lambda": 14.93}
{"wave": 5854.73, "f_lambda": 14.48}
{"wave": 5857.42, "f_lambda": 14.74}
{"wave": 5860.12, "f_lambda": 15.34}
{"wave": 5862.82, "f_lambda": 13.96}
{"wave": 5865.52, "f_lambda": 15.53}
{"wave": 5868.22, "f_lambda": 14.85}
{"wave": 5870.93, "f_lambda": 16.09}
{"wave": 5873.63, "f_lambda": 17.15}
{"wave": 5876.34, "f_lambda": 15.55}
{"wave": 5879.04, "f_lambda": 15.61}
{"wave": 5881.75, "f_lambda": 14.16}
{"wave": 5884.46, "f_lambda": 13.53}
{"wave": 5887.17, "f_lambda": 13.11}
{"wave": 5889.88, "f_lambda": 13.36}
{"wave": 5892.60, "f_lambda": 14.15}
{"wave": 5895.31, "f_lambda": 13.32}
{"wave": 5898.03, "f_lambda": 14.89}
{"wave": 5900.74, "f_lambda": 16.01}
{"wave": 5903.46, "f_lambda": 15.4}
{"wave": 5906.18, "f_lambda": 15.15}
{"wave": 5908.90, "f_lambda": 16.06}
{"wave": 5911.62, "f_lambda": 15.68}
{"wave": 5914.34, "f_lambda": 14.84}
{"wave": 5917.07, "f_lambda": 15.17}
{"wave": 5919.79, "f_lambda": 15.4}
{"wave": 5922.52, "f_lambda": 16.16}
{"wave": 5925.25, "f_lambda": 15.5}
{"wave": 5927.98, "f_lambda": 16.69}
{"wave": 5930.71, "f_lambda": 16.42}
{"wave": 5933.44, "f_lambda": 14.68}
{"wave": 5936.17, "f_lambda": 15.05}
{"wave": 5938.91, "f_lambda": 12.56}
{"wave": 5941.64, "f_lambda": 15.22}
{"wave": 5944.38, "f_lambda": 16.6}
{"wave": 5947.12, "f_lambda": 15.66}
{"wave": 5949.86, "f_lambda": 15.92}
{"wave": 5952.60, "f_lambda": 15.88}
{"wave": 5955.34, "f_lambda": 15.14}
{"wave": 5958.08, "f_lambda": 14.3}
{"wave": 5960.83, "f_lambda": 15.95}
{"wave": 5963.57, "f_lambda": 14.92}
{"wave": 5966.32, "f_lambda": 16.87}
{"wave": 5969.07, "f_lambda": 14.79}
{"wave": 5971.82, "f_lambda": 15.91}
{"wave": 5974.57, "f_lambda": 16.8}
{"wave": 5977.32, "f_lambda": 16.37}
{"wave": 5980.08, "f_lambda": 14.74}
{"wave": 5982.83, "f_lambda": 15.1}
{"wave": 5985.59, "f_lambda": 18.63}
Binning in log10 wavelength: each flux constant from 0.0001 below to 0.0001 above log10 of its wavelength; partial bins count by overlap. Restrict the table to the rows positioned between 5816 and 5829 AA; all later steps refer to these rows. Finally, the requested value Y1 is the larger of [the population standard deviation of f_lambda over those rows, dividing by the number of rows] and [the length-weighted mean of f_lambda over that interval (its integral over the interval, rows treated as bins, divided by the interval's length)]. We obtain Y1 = 16.2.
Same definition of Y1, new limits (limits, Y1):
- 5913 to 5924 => 15.4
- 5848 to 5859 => 15.2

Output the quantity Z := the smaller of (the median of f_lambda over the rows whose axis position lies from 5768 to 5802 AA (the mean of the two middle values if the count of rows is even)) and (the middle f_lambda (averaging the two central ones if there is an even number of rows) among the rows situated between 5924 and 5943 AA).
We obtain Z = 15.2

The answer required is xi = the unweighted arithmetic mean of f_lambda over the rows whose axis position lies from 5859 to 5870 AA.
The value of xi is 14.9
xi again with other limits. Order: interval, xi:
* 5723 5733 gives 16.3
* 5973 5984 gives 15.8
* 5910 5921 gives 15.3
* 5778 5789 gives 15.4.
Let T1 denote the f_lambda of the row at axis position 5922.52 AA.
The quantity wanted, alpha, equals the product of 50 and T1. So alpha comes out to 808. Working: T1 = 16.16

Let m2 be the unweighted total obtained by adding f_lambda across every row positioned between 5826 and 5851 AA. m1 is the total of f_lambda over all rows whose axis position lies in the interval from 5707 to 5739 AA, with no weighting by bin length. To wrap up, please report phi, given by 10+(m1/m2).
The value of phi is 11.2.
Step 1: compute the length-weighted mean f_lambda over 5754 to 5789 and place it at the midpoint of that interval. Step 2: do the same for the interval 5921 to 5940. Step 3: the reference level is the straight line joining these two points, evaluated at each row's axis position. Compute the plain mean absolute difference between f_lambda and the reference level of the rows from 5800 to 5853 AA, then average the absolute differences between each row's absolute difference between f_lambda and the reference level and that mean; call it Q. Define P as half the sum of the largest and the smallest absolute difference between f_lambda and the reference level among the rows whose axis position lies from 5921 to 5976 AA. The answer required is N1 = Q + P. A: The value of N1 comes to 1.99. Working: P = 1.416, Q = 0.579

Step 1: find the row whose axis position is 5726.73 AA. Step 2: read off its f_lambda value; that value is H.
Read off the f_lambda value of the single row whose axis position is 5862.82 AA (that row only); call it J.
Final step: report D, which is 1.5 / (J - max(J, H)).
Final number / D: -0.5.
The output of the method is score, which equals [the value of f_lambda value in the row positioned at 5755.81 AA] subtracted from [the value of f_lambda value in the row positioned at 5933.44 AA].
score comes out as -0.2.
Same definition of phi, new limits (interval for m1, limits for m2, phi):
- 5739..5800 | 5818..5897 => 10.8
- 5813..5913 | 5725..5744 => 15.1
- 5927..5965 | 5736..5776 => 10.9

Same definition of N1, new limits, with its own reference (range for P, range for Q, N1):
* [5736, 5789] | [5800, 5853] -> 2.07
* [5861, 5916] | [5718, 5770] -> 1.77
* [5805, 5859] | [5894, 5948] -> 1.66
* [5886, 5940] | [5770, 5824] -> 1.83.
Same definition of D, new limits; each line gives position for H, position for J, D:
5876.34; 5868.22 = -2.1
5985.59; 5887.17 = -0.3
